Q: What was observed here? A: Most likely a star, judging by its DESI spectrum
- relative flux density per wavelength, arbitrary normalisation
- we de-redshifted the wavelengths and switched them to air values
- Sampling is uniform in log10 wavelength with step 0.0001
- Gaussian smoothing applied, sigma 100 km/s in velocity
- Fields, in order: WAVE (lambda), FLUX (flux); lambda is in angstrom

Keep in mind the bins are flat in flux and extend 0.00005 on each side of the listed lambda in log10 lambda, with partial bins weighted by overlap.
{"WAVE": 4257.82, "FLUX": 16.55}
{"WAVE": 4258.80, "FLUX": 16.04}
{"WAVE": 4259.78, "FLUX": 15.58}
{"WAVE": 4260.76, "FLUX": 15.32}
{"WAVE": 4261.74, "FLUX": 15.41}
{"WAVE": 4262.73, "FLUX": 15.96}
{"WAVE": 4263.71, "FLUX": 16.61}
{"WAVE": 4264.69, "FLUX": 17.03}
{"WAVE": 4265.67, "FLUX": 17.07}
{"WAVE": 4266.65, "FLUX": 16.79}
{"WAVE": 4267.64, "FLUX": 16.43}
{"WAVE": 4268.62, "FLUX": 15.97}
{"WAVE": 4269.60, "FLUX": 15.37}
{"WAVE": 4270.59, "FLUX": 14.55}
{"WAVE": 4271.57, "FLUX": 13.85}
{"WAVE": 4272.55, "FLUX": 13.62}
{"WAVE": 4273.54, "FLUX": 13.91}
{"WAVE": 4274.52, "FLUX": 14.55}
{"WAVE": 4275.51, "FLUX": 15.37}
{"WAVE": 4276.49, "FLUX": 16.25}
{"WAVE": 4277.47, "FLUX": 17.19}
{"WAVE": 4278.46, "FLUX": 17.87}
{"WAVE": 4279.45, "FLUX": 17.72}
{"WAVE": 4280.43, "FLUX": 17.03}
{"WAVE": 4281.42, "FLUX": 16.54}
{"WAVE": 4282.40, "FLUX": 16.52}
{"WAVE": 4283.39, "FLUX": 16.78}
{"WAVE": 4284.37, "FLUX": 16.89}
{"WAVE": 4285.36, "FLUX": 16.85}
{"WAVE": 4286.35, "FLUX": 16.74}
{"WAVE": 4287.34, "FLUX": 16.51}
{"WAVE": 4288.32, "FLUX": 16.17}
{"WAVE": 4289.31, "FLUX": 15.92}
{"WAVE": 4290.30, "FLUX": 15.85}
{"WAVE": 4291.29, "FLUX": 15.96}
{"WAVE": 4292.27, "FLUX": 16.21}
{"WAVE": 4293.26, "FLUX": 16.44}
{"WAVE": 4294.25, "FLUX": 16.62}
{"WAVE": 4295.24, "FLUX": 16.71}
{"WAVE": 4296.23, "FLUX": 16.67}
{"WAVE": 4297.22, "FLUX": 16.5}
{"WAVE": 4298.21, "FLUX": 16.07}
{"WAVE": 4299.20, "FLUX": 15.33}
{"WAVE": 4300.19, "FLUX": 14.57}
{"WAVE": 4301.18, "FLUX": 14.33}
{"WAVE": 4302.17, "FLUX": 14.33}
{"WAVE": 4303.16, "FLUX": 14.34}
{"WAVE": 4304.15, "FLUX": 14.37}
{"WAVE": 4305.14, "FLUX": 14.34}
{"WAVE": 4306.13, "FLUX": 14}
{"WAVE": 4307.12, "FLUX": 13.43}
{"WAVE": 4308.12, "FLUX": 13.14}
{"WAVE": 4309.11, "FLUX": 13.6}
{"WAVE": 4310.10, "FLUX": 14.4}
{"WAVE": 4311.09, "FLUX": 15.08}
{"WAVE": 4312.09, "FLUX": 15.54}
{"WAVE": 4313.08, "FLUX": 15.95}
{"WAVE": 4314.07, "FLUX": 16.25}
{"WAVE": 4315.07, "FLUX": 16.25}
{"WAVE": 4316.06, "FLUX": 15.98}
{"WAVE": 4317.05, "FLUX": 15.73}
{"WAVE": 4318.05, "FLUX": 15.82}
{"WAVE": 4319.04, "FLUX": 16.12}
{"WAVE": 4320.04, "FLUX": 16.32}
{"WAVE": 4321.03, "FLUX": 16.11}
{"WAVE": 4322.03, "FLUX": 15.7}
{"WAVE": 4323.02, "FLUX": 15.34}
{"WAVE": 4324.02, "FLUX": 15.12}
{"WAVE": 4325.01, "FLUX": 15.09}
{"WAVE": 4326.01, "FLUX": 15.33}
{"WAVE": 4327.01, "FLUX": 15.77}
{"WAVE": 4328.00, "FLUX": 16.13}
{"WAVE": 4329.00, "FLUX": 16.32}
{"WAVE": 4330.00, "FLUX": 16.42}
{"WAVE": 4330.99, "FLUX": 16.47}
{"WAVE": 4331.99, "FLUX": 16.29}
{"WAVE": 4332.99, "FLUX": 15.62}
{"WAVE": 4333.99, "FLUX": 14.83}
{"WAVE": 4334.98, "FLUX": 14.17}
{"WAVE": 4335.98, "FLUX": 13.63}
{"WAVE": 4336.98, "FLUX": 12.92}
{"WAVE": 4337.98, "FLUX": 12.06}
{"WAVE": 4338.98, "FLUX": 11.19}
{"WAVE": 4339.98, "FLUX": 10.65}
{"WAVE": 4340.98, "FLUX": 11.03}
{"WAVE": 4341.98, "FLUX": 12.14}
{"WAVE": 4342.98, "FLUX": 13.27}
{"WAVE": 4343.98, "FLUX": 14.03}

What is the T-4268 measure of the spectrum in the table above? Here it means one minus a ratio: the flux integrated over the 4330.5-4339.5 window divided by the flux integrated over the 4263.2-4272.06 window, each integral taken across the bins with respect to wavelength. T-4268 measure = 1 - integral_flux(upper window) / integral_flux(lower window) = 0.10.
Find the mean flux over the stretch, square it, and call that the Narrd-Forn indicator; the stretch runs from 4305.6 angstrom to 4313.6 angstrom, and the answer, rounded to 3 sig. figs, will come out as 207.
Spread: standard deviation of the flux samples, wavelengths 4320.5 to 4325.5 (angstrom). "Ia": 0.4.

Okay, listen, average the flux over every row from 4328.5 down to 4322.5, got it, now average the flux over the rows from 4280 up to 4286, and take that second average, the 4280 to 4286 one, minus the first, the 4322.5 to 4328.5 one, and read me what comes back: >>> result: 1.3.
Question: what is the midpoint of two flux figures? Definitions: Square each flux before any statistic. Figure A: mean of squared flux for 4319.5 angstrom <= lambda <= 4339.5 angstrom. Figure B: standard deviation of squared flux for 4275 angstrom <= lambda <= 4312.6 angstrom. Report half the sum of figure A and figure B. 133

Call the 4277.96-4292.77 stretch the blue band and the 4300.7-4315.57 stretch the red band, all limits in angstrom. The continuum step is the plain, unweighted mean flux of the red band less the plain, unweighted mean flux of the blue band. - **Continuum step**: -2.0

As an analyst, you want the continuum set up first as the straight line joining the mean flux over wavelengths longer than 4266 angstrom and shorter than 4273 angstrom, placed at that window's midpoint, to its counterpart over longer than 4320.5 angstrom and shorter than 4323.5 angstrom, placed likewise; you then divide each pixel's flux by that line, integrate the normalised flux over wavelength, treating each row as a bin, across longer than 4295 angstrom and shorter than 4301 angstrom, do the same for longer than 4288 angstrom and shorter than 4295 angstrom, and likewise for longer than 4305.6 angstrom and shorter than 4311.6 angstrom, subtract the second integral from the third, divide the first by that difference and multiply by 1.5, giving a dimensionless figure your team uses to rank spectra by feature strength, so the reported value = -5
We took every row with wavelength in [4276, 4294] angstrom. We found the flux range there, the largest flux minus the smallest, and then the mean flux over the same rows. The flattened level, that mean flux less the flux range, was 15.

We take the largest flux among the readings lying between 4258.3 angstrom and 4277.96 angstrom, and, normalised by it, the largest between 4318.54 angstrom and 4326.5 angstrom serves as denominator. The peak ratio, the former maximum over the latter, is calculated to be 1.05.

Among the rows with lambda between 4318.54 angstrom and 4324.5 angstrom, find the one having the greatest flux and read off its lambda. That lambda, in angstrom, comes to 4320.04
